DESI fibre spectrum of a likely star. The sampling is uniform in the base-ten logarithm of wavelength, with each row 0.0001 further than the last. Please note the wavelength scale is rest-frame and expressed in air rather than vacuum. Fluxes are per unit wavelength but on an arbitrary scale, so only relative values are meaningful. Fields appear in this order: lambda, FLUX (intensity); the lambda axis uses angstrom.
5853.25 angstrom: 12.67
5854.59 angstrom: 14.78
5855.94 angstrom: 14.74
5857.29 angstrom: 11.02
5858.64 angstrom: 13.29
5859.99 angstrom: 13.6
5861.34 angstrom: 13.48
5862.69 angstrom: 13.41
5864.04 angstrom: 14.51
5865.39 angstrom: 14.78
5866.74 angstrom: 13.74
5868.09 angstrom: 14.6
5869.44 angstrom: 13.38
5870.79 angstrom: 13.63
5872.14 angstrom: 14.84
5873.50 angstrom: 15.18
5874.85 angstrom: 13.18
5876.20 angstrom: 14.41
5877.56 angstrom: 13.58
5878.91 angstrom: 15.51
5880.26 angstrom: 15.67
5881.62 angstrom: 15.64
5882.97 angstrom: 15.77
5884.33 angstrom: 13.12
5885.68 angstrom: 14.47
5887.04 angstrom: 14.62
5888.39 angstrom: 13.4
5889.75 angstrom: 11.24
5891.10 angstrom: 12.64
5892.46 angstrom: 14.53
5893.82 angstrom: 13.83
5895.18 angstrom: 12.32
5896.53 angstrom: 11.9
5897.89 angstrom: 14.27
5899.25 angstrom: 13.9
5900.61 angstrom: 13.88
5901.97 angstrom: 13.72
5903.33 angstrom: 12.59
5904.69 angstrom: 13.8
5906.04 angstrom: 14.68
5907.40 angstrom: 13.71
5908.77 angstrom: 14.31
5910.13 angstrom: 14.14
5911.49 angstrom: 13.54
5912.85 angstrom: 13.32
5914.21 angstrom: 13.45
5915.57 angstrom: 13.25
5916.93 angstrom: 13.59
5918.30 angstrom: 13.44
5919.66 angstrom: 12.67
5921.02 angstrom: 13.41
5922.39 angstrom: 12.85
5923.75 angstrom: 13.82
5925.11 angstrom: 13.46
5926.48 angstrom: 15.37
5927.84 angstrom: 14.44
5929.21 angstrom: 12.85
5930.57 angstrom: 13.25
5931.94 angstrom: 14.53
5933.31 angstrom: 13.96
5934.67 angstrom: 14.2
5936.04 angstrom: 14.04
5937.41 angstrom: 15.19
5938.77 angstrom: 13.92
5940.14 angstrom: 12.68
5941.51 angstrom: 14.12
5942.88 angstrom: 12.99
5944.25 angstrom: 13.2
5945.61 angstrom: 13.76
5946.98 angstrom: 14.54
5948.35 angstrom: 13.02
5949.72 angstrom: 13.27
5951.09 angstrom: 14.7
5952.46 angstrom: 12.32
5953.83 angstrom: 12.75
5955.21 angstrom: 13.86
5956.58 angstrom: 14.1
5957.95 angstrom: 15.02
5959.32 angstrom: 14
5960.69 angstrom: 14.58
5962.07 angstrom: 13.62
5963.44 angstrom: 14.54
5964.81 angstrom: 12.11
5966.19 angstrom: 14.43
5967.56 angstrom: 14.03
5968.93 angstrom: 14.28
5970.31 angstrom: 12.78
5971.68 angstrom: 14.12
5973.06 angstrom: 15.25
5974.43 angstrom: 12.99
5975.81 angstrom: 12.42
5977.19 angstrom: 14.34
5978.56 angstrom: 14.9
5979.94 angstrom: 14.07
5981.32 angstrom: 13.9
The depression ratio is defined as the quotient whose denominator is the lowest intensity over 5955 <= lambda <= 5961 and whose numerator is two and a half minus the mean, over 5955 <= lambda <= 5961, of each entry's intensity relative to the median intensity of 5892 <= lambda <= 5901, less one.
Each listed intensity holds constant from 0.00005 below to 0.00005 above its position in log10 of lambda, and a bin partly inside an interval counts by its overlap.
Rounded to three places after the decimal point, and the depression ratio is 0.178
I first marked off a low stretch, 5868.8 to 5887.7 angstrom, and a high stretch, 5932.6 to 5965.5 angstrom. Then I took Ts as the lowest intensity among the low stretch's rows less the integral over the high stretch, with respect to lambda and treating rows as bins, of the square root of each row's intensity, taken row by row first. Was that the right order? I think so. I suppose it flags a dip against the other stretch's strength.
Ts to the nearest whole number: -109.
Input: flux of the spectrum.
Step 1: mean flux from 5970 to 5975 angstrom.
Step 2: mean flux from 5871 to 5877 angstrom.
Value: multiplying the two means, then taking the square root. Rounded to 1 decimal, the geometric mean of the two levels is 14.1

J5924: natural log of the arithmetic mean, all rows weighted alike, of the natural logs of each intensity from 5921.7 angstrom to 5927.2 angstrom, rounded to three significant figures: 0.966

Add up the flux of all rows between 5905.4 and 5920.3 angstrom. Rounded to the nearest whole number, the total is 150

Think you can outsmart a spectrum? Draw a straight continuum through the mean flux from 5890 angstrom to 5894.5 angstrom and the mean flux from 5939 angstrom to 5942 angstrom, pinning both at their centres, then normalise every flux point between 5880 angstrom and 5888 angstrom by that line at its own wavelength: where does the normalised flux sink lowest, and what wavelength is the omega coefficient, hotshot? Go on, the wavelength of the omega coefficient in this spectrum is 5884.33 angstrom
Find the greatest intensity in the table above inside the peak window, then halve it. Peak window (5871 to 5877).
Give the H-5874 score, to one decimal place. 7.6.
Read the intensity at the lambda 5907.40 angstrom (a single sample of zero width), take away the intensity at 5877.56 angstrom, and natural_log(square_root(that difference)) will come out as -1.0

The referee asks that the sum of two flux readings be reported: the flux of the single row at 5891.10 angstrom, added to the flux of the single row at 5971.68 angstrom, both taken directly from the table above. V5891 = 26.8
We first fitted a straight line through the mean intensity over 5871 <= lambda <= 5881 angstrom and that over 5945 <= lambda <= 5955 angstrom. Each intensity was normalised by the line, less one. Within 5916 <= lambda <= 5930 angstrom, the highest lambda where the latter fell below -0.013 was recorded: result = 5929.21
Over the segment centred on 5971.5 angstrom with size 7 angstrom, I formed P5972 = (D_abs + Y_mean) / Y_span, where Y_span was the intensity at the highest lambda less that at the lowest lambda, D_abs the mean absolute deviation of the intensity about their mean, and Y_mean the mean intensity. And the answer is -11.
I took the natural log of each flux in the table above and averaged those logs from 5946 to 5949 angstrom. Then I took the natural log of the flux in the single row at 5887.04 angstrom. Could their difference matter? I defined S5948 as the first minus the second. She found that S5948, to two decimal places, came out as -0.06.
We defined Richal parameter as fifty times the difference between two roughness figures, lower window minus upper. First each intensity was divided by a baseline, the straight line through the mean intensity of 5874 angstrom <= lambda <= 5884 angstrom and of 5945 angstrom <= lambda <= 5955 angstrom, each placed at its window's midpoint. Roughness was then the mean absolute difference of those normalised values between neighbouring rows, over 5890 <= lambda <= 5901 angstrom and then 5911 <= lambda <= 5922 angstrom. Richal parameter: 2.3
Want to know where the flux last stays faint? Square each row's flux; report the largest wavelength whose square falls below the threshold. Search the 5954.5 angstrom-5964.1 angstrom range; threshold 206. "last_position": 5962.07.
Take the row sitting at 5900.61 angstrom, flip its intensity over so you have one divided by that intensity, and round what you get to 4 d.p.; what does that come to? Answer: 0.0720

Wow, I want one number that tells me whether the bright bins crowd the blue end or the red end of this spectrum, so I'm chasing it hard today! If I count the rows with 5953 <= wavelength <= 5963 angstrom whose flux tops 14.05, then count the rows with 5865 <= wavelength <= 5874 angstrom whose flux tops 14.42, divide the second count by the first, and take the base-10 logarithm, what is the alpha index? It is 0.1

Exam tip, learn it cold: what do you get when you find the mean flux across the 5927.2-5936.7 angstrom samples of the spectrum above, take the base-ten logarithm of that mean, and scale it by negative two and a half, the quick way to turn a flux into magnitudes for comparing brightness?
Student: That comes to -2.86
